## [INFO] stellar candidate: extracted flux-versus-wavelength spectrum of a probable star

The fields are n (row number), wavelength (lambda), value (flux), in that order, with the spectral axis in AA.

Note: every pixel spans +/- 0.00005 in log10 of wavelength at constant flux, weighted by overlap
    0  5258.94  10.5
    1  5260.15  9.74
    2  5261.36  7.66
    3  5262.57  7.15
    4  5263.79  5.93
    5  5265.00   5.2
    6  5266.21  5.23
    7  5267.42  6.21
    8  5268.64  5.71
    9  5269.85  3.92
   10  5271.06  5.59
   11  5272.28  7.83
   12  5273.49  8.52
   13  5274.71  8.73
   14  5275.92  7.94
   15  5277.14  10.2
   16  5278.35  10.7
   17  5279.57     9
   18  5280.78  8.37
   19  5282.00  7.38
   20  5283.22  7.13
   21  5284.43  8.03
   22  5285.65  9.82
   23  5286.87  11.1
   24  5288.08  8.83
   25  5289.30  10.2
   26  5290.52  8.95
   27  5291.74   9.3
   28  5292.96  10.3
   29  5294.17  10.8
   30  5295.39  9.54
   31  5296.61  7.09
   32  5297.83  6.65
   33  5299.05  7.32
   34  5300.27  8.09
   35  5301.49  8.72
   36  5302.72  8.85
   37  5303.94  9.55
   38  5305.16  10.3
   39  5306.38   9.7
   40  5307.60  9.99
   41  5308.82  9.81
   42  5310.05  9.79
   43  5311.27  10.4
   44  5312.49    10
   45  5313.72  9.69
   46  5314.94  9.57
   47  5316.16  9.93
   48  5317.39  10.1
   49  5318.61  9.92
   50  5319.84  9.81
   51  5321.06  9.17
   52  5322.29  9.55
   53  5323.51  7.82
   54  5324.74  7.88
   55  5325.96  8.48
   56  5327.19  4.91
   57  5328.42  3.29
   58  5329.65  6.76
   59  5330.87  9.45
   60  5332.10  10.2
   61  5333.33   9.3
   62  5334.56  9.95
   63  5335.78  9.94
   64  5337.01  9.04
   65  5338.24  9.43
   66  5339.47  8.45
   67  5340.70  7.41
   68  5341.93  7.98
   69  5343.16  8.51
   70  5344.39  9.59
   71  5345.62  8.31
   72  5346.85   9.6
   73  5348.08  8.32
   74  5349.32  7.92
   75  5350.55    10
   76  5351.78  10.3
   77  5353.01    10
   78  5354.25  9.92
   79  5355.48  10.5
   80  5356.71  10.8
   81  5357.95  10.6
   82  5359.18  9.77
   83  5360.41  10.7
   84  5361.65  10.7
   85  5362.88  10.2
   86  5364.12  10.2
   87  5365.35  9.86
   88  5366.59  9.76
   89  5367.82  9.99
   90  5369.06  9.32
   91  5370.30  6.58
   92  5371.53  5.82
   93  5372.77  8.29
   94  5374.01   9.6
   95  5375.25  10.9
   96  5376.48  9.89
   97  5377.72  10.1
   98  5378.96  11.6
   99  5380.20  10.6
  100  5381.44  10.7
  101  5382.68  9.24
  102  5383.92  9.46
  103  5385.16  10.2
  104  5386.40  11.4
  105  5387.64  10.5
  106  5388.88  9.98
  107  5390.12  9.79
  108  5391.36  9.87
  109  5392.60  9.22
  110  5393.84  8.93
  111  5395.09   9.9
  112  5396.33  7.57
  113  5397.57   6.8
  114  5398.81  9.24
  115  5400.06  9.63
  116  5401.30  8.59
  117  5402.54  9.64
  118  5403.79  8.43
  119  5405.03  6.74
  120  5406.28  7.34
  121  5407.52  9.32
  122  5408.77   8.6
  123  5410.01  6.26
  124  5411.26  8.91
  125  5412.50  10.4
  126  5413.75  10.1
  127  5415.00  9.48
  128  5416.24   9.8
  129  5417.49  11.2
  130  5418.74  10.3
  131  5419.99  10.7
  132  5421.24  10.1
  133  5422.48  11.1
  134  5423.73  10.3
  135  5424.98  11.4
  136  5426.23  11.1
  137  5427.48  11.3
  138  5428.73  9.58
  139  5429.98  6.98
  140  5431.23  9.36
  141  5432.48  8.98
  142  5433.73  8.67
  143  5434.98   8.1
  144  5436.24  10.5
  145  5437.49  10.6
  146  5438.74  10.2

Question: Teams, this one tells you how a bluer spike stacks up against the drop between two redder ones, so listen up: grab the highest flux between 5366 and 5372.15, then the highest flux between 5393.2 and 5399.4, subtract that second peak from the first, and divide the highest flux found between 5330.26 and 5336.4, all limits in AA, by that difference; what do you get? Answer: 113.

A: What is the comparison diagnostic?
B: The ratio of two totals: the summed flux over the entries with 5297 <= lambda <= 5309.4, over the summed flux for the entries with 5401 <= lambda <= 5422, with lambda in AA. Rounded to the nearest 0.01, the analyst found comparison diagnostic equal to 0.57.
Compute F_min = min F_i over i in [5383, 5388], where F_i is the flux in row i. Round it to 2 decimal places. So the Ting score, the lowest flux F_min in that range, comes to 9.46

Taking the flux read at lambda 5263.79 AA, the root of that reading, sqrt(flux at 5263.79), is 2.44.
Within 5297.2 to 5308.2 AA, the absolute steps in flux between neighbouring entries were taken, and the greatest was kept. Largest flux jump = 0.8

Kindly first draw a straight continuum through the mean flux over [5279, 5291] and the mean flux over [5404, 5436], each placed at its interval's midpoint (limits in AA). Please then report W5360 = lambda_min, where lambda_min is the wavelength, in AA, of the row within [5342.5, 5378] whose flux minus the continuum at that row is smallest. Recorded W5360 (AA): 5371.53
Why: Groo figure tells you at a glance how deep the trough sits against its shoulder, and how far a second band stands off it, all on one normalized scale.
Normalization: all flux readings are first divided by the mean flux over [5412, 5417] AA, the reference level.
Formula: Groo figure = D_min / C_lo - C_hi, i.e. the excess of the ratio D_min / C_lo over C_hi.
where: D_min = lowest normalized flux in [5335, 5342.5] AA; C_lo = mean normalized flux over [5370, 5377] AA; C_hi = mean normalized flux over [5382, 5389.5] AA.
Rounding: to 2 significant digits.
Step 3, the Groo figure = -0.15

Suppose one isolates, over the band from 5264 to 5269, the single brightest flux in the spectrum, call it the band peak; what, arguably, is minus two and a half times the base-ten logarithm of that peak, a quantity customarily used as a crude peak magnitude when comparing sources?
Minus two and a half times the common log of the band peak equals -1.98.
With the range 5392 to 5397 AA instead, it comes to -2.49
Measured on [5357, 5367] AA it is -2.57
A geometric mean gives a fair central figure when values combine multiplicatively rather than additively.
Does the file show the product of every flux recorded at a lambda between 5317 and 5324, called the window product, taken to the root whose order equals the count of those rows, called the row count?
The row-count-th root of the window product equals 9.4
